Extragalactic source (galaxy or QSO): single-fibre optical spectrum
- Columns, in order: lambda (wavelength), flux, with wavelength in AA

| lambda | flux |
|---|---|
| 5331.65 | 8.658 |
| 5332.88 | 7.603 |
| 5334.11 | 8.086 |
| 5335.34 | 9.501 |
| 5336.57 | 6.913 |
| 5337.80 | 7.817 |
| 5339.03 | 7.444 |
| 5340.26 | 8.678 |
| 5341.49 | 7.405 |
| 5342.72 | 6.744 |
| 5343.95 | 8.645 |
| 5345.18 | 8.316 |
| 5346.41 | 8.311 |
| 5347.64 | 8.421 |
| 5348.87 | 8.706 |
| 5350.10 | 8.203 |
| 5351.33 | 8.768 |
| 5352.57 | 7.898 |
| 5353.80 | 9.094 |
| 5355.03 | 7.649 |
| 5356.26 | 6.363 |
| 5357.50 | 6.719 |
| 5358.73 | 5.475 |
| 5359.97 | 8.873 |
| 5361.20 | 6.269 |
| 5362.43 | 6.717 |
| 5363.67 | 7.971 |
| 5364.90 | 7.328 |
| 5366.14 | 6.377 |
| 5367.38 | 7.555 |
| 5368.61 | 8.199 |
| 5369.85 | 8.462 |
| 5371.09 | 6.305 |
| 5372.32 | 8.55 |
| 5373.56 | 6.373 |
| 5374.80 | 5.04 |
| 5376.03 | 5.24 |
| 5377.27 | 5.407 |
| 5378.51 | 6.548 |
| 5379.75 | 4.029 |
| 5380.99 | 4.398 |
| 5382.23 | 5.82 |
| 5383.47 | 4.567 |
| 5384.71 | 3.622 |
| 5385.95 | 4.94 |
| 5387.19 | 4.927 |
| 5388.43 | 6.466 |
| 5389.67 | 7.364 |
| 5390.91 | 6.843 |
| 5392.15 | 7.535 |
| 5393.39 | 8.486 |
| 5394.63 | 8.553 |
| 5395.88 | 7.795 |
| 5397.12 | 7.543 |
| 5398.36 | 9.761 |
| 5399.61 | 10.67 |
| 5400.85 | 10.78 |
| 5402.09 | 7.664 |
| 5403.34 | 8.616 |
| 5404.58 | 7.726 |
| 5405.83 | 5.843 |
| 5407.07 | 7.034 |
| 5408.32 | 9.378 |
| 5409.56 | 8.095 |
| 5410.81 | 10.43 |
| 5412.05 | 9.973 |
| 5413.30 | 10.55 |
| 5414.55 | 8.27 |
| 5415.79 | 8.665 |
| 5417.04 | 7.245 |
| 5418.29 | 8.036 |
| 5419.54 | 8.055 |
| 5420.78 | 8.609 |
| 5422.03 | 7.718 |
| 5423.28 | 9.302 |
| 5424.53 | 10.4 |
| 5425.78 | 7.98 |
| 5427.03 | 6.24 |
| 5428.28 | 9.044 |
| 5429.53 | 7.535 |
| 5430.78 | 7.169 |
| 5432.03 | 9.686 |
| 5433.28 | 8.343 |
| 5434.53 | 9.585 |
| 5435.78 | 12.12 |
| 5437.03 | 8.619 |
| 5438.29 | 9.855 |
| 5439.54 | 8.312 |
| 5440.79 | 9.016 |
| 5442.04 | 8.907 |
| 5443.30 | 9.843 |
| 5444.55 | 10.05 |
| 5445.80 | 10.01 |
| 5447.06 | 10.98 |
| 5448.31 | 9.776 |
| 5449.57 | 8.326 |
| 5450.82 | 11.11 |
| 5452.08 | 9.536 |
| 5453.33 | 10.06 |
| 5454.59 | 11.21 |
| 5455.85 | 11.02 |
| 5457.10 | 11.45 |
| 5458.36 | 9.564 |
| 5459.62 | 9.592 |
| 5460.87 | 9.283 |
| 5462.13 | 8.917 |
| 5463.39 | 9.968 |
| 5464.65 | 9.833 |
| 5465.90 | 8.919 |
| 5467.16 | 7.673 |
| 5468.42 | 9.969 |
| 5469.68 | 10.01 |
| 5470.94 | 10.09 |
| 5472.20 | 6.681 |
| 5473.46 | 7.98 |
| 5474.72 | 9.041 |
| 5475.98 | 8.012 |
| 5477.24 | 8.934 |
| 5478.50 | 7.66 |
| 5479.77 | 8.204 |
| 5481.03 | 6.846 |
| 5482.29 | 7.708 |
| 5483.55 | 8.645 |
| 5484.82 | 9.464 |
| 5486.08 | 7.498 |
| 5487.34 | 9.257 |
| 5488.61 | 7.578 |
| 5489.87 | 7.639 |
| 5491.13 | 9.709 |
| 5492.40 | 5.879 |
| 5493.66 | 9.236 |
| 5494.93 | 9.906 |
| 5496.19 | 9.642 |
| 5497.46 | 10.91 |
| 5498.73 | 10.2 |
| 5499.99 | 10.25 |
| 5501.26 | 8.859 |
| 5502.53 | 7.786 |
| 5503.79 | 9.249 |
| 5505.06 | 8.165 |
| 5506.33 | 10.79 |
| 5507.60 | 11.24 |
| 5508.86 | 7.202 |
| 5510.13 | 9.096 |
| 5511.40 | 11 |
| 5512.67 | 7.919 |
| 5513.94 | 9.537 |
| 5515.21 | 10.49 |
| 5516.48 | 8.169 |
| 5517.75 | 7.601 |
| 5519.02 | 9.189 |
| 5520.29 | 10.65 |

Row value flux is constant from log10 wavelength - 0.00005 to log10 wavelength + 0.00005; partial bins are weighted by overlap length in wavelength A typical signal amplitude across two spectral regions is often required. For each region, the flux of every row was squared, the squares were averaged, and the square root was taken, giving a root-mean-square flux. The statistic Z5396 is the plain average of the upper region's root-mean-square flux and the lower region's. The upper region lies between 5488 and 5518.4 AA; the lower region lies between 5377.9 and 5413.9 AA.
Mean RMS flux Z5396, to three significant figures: 8.46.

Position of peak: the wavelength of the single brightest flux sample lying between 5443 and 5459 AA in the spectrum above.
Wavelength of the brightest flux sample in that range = 5457.10 AA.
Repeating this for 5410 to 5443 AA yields 5435.78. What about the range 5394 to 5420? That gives 5400.85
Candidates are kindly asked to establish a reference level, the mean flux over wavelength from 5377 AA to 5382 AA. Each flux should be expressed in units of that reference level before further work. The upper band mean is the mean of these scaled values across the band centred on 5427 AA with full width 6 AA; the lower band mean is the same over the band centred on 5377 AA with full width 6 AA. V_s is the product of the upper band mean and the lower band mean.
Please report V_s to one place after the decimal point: 1.7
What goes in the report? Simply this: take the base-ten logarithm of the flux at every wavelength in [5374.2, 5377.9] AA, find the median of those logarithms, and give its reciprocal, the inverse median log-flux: 1.39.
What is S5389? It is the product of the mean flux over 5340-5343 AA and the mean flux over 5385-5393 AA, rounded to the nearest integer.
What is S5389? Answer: 48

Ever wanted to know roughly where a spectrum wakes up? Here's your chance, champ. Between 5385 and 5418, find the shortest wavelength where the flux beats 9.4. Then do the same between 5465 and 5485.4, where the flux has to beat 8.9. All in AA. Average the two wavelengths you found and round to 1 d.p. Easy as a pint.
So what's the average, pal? 5432.1 AA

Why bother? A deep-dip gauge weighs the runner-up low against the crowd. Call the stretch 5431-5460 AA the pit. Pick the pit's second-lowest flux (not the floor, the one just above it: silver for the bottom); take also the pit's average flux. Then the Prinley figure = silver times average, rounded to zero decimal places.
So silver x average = 82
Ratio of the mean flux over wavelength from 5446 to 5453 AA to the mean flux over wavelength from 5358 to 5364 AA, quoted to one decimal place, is 1.4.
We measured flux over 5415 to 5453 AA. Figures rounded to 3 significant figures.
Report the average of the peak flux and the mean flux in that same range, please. 10.6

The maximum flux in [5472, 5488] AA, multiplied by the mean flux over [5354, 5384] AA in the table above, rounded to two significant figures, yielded 62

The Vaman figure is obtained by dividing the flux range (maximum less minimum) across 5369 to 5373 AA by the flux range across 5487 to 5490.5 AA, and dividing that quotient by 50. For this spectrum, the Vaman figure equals 0.0267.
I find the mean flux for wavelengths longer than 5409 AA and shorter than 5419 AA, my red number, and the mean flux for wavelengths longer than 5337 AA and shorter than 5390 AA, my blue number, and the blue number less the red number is -2.0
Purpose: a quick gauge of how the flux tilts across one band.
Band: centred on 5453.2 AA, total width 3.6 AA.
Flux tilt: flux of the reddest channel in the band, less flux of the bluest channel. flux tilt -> 1.7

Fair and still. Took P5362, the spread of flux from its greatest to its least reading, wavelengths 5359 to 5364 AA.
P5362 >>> 2.6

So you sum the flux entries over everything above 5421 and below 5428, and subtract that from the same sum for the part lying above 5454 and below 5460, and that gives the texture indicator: 11.2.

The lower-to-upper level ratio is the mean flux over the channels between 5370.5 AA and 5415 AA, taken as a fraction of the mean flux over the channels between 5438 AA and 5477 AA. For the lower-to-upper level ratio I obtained 0.76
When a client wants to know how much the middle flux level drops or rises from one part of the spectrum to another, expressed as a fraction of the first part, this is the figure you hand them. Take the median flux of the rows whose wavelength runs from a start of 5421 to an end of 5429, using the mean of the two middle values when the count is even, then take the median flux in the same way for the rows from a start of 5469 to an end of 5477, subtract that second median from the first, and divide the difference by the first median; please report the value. 0.0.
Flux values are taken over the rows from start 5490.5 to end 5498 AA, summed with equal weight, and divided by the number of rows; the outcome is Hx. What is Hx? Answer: 9.2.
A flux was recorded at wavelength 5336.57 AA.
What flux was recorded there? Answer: 6.913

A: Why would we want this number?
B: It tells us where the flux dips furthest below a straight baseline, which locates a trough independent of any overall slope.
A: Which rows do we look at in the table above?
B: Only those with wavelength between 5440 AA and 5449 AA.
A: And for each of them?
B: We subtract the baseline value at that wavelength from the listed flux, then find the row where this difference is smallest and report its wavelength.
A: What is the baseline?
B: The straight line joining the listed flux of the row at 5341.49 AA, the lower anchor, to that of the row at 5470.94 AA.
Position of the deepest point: 5442.04 AA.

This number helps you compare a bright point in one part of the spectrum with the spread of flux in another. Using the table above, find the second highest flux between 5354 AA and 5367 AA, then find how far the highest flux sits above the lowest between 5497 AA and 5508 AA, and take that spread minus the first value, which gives -5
